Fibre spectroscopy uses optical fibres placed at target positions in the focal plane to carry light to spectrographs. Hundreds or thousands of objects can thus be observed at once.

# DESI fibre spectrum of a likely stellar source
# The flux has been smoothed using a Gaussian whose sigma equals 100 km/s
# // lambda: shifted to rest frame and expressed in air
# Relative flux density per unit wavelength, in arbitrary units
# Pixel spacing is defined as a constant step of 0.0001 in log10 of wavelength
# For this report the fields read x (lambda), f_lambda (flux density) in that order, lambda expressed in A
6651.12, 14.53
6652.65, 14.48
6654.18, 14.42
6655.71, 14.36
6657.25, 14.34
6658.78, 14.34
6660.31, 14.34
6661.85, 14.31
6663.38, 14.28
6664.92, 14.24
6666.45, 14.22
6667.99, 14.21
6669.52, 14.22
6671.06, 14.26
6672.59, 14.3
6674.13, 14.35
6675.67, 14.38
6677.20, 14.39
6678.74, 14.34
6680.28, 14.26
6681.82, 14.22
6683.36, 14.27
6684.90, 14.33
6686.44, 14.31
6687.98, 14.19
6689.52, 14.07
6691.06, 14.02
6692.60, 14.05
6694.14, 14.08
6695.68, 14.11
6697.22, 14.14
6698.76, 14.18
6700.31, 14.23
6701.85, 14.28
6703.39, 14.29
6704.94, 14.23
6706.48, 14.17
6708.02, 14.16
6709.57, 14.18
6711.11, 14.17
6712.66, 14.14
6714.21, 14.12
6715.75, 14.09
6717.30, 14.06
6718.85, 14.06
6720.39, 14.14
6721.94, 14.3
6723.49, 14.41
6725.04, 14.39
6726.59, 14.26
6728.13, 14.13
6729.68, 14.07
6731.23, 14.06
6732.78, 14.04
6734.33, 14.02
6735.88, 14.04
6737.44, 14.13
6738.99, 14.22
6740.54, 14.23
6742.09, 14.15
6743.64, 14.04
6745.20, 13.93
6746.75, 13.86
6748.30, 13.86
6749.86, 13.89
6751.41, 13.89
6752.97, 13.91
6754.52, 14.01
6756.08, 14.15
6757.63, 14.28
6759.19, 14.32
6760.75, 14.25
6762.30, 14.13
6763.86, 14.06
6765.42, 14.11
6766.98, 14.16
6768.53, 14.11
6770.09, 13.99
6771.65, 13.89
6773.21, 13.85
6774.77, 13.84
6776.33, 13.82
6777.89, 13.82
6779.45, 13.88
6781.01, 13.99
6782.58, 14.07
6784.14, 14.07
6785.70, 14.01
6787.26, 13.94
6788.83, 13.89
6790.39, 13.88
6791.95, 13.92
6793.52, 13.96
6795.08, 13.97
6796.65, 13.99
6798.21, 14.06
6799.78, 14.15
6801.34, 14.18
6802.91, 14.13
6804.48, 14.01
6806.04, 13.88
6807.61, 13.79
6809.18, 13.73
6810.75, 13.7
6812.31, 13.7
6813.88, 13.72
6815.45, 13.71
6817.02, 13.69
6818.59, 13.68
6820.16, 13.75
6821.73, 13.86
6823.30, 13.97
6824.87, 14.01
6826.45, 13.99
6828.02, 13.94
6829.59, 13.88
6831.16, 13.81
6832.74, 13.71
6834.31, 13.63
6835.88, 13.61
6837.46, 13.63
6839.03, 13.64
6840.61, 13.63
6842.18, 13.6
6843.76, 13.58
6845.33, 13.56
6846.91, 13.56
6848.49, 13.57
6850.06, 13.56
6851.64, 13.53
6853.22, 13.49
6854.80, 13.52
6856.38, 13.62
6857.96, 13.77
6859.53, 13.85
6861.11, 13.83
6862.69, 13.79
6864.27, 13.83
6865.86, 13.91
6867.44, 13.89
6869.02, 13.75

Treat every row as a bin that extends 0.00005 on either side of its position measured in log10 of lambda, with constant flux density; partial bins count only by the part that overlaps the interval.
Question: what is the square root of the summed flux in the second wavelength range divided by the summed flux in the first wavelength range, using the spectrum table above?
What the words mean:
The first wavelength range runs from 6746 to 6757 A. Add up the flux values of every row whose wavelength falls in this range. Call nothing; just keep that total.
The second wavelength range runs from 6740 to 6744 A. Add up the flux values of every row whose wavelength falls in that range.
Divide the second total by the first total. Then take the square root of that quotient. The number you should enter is 0.7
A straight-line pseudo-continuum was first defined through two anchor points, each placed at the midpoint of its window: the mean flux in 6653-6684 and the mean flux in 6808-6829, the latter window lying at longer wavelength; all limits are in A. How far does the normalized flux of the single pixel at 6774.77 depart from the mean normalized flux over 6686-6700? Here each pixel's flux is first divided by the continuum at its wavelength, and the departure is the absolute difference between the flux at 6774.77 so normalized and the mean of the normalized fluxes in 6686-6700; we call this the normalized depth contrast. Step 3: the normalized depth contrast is 0.001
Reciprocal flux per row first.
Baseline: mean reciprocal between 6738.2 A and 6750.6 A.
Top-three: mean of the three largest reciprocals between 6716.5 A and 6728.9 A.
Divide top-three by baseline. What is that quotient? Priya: 1.00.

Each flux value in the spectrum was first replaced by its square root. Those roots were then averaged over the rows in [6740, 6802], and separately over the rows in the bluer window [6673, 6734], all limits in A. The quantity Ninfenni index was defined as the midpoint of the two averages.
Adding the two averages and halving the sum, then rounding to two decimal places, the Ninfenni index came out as 3.76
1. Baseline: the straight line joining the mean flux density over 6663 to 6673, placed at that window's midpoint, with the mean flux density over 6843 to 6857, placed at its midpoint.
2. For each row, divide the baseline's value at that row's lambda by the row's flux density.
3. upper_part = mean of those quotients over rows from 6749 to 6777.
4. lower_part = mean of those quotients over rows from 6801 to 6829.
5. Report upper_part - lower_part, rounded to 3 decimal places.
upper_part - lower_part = 0.001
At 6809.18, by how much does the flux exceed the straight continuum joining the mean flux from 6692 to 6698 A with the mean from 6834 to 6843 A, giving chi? 0.01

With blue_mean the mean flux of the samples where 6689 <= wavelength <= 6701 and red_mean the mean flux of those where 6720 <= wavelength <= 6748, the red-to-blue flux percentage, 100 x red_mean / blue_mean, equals 100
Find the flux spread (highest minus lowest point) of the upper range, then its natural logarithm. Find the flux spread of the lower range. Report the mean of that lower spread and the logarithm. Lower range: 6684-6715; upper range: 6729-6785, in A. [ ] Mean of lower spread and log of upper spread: -0.19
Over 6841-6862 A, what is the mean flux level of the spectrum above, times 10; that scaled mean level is 136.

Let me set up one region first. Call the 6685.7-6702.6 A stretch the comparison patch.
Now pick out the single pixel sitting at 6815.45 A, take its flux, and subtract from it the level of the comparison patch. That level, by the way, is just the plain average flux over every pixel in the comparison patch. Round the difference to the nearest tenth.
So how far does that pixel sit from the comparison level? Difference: -0.4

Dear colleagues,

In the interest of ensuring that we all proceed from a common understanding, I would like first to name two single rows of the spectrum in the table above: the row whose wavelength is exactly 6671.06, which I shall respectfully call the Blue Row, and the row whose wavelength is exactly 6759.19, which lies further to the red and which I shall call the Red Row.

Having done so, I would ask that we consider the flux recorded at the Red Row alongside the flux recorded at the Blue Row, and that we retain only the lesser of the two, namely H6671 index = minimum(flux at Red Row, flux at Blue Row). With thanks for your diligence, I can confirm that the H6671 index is 14.3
